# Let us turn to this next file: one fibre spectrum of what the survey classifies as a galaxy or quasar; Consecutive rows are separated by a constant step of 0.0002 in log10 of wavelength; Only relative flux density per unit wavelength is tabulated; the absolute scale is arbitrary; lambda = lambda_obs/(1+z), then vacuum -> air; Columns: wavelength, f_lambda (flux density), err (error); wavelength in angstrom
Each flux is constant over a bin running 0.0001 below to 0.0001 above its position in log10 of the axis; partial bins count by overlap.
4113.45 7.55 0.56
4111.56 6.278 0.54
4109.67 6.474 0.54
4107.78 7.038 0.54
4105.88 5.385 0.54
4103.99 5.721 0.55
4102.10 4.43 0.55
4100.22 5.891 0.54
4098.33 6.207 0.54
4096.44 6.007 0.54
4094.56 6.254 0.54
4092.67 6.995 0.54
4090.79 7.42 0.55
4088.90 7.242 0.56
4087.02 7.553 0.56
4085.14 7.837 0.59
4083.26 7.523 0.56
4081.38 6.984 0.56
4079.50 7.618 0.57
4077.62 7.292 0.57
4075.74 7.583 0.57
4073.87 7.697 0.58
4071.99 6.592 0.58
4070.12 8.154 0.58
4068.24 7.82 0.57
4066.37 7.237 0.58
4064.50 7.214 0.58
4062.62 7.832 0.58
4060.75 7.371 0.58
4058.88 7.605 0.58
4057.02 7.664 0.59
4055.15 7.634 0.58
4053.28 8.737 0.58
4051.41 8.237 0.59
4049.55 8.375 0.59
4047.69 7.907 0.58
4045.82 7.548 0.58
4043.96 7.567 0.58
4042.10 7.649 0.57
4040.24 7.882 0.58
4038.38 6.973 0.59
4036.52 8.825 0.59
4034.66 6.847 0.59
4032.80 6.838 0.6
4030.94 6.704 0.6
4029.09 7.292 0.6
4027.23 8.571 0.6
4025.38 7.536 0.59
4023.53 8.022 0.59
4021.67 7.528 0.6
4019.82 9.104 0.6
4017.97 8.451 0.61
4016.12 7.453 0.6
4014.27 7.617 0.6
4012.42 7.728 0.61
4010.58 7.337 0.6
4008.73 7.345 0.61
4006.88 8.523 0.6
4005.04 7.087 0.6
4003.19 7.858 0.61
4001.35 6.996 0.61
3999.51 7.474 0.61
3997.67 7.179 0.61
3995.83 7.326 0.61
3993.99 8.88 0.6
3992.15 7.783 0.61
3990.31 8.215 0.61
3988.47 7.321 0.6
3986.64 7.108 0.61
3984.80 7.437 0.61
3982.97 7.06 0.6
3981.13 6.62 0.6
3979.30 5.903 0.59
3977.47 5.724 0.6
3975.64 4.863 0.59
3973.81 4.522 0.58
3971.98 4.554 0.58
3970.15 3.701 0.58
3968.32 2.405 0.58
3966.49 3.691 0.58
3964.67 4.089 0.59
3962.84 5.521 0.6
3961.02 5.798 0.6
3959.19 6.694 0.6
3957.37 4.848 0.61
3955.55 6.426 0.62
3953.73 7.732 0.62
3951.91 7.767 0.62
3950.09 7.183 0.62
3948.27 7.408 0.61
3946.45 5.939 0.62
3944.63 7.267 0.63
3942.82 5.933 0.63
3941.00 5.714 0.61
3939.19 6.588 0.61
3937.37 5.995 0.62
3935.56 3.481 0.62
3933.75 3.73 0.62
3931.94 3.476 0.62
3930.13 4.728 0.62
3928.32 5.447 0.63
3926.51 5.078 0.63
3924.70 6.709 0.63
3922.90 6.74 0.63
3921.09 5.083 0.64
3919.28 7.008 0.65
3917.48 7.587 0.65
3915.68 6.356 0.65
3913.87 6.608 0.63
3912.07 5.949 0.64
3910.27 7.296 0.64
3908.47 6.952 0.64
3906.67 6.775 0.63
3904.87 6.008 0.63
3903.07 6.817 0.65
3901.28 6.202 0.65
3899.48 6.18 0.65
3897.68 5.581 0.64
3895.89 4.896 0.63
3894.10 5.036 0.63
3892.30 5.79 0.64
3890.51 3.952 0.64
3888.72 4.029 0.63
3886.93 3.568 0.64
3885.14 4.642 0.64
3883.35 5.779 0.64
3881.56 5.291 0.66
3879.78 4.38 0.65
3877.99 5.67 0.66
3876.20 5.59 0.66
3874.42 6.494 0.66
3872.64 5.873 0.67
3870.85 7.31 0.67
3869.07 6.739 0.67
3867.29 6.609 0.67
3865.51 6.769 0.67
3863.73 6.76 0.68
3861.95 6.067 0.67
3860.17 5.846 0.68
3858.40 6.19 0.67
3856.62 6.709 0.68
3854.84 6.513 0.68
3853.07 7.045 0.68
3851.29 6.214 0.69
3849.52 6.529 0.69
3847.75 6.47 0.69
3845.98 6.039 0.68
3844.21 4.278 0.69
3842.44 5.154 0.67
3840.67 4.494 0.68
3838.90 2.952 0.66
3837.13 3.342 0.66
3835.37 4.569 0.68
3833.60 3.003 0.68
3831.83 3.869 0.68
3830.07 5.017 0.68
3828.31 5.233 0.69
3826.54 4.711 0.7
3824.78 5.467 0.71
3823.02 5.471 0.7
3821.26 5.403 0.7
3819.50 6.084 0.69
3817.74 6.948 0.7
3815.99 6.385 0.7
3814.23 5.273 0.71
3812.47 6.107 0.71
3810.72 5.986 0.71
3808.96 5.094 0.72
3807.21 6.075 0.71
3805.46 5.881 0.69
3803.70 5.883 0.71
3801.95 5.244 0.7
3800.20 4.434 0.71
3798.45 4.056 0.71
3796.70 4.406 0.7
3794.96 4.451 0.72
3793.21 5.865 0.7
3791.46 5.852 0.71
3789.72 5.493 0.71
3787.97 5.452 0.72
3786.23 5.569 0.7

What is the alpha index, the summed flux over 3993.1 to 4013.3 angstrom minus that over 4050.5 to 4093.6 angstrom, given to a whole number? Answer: -90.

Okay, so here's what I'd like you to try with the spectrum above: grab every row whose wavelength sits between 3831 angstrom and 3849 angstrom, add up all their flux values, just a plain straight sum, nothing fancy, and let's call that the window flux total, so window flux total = 44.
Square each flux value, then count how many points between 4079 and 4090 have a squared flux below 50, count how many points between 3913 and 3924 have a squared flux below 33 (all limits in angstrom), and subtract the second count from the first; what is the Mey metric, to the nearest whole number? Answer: 0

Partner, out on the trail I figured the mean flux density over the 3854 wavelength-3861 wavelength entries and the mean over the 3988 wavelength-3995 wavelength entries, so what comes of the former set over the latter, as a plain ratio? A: 0.78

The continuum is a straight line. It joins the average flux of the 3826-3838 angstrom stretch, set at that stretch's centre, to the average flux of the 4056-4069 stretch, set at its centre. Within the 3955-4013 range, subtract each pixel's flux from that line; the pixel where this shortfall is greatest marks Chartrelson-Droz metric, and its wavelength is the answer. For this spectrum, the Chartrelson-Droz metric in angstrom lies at 3968.32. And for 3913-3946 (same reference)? 3935.56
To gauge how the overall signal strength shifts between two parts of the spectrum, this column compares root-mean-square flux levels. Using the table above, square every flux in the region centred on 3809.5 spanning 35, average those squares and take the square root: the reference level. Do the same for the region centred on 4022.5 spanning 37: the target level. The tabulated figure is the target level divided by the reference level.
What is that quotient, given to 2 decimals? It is 1.40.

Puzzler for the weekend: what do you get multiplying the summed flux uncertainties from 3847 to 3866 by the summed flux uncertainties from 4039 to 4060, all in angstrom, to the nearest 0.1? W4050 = 47.9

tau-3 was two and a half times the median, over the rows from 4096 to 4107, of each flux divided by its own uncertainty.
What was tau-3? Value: 26.6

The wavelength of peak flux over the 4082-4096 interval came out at 4085.14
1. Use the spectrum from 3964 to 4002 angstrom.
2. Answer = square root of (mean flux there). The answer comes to 2.48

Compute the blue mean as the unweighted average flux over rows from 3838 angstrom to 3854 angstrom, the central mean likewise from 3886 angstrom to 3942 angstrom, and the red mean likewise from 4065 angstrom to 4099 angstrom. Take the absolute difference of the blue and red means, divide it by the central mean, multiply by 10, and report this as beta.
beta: 3.1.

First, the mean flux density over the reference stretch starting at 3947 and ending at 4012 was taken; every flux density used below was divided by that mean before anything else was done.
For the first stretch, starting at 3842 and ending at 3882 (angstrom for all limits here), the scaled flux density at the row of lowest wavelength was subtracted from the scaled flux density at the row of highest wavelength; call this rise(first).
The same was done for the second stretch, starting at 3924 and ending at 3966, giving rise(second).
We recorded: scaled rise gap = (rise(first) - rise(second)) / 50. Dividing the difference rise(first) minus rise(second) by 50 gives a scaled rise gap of 0.0085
